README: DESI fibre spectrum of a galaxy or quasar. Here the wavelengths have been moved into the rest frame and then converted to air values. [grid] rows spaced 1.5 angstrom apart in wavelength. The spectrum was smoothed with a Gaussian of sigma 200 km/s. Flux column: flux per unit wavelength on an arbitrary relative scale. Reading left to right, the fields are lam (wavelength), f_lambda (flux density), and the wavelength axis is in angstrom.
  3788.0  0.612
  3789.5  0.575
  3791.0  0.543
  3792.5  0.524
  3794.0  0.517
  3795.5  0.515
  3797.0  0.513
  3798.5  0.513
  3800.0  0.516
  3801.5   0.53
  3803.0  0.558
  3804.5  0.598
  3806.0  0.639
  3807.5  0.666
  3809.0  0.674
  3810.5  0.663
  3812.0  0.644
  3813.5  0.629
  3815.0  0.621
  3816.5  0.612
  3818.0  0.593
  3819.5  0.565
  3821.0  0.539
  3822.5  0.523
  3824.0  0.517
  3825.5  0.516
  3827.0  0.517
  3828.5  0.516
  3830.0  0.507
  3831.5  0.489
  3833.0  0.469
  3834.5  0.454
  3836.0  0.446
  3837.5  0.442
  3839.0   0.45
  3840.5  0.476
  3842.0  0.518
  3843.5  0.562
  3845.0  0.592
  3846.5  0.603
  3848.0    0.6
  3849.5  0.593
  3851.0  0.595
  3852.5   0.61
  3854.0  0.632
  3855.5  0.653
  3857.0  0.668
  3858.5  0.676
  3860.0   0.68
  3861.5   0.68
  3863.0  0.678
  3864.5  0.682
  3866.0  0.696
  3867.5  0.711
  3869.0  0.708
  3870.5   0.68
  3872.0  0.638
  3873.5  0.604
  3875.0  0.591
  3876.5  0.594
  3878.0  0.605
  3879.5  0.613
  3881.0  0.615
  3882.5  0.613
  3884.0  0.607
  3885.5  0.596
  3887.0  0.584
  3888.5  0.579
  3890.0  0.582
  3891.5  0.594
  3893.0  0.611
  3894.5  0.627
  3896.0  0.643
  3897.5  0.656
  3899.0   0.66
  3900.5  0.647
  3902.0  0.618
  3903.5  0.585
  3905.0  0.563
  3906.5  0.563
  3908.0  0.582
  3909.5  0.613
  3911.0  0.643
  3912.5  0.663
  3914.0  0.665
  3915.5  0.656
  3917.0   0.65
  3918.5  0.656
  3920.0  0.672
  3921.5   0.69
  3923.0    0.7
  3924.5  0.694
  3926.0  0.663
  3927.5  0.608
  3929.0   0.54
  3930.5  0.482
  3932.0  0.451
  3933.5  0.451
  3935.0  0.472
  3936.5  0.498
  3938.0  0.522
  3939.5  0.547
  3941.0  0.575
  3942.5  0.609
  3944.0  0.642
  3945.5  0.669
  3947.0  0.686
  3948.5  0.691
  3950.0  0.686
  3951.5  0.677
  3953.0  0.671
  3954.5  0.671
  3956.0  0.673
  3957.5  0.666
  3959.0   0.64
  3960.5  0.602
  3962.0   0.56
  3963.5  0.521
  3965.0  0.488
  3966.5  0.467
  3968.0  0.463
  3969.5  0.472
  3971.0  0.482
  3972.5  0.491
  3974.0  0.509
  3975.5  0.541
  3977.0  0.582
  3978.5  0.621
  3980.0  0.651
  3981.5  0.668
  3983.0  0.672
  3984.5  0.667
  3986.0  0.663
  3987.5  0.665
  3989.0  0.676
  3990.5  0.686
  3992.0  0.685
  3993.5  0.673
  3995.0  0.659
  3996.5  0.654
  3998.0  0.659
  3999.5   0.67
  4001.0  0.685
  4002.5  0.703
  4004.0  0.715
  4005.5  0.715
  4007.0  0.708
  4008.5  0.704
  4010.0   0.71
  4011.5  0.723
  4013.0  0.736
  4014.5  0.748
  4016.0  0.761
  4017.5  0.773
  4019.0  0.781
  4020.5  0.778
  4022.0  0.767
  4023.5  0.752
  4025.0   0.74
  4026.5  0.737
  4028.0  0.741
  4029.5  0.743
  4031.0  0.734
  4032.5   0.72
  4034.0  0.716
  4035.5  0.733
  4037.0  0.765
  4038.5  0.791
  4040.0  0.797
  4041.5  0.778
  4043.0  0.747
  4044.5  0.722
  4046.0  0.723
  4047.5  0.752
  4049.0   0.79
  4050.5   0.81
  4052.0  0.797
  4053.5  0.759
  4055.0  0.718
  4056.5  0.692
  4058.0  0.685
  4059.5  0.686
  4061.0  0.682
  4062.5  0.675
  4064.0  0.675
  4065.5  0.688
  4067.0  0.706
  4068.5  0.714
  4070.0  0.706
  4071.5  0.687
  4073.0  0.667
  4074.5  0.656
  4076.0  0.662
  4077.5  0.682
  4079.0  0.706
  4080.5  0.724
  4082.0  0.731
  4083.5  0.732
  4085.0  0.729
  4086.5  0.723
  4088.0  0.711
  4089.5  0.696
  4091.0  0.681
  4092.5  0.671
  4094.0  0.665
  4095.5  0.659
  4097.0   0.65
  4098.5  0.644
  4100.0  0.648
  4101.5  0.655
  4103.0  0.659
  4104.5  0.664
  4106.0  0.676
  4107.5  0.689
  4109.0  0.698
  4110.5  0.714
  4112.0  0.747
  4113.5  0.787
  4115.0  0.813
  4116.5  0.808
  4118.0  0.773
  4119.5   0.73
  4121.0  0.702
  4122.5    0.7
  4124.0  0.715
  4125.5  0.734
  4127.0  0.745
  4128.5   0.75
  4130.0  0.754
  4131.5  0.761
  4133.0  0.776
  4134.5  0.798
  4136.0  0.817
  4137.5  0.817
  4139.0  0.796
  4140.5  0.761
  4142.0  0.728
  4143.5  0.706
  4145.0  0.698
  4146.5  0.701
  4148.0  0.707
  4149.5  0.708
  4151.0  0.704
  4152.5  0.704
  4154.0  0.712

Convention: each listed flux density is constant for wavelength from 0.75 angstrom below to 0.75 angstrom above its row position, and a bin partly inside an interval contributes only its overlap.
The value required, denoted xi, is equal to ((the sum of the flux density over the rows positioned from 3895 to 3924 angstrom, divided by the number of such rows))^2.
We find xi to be 0.407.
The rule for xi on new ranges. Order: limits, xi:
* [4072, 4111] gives 0.468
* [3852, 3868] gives 0.448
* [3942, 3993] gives 0.375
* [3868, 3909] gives 0.376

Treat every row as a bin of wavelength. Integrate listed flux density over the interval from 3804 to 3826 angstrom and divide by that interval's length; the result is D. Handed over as 0.60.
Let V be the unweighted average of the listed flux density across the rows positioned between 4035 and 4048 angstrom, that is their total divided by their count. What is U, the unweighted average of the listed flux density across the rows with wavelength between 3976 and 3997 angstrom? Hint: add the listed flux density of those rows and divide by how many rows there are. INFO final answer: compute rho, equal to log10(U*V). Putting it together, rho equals -0.30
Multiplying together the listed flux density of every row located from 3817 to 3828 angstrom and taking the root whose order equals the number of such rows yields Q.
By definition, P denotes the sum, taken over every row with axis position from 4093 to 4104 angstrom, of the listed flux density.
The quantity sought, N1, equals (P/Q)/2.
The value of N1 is 4.3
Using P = 4.6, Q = 0.54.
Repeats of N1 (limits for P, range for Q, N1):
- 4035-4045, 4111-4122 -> 3.5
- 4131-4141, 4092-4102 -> 4.2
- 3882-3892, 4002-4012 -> 2.9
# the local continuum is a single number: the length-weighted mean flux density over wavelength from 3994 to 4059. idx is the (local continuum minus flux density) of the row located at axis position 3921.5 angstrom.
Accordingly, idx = 0.044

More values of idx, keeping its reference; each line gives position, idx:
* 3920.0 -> 0.062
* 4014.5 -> -0.014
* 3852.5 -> 0.124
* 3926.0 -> 0.071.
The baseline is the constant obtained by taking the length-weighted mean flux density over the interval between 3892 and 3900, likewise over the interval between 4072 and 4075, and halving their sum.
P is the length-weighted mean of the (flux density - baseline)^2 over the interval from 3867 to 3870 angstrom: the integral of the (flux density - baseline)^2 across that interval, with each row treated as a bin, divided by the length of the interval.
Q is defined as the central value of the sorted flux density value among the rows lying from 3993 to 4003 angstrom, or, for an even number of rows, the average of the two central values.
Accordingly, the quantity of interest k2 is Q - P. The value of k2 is 0.667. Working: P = 0.0032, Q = 0.670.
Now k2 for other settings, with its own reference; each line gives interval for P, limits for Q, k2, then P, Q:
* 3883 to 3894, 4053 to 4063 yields 0.683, 0.0034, 0.686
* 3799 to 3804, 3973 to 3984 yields 0.607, 0.0136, 0.621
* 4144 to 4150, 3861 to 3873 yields 0.678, 0.0027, 0.681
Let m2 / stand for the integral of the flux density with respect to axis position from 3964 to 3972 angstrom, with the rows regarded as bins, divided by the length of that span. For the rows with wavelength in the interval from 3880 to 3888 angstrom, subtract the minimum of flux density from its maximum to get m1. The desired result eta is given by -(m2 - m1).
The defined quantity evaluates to -0.45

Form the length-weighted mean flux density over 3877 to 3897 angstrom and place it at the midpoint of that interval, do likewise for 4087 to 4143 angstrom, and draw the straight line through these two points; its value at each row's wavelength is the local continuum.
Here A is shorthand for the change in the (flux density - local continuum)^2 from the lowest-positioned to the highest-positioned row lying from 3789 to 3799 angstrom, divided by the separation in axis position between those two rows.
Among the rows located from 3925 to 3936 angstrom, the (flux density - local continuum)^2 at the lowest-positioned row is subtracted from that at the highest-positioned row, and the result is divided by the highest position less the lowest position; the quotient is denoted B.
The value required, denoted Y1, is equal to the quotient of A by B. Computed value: 0.1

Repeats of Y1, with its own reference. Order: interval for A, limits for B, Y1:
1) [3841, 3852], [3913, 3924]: -1.1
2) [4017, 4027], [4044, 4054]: -2.0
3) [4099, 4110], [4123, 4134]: -2.5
